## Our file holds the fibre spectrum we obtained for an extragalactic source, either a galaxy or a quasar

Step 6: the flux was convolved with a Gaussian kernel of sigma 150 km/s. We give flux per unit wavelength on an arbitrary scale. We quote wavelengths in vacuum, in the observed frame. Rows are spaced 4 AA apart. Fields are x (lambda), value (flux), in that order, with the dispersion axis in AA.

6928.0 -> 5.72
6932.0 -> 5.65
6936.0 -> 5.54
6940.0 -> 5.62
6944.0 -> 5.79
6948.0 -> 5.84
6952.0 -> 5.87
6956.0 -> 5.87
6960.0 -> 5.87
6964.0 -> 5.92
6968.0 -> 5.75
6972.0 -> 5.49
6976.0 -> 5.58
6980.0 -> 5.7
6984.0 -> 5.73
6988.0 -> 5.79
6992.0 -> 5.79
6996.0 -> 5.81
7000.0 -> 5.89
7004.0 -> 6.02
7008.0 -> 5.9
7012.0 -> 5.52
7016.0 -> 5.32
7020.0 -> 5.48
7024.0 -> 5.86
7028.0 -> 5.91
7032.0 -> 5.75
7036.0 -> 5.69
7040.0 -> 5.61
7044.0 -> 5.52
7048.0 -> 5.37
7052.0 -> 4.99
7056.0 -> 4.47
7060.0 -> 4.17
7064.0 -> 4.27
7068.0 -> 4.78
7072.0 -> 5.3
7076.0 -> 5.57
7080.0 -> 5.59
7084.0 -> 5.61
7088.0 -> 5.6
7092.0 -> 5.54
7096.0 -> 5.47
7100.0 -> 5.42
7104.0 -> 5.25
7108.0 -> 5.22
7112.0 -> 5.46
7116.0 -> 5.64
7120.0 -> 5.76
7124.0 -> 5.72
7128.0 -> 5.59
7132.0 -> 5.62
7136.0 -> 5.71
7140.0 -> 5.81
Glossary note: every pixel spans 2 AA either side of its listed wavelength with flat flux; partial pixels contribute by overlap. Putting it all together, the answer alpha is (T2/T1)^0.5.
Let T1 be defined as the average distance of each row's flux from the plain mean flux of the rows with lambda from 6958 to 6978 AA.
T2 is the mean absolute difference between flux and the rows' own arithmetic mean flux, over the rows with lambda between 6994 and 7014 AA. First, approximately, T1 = 0.15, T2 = 0.130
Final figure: 0.93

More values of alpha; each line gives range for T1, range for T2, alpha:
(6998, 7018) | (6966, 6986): 0.61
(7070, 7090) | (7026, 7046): 1.07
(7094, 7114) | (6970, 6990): 0.98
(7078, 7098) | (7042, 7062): 3.20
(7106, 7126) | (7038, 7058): 1.45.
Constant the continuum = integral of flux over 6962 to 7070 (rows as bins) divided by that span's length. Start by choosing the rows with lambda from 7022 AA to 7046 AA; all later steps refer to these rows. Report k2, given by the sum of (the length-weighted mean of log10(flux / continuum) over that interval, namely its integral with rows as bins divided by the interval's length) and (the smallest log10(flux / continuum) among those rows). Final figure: 0.02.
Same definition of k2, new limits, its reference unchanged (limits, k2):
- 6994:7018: 0.01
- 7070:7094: -0.01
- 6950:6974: 0.02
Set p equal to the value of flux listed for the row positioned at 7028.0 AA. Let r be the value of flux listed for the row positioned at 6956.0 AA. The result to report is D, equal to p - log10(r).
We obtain 5.14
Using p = 5.91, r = 5.87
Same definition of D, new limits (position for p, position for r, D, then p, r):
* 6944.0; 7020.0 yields 5.05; 5.79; 5.48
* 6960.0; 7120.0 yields 5.11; 5.87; 5.76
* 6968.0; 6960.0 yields 4.98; 5.75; 5.87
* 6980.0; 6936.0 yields 4.96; 5.7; 5.54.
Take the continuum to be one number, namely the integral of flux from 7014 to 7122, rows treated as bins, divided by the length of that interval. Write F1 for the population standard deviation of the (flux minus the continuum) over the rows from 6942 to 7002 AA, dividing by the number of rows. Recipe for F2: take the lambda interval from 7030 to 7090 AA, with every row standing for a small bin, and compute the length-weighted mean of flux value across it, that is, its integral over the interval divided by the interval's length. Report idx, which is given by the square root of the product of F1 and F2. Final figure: 0.77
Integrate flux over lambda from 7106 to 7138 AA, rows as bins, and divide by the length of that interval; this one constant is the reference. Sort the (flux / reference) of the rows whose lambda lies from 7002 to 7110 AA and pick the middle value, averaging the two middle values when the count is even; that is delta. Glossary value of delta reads 0.99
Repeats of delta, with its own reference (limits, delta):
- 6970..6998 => 1.03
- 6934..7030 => 1.04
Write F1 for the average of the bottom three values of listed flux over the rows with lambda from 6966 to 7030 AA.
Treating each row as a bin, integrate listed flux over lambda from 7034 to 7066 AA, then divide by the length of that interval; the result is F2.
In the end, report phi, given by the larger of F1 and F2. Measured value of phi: 5.43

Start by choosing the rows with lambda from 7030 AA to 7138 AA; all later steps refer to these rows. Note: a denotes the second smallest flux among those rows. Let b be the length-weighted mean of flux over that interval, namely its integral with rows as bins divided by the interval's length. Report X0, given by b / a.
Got 1.255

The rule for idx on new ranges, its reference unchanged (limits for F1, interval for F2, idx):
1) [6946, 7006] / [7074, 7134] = 0.84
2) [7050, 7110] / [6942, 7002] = 1.67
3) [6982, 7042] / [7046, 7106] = 0.97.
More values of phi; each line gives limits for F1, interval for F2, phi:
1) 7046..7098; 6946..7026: 5.75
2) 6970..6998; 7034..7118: 5.59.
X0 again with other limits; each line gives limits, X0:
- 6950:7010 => 1.039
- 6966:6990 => 1.017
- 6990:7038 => 1.048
